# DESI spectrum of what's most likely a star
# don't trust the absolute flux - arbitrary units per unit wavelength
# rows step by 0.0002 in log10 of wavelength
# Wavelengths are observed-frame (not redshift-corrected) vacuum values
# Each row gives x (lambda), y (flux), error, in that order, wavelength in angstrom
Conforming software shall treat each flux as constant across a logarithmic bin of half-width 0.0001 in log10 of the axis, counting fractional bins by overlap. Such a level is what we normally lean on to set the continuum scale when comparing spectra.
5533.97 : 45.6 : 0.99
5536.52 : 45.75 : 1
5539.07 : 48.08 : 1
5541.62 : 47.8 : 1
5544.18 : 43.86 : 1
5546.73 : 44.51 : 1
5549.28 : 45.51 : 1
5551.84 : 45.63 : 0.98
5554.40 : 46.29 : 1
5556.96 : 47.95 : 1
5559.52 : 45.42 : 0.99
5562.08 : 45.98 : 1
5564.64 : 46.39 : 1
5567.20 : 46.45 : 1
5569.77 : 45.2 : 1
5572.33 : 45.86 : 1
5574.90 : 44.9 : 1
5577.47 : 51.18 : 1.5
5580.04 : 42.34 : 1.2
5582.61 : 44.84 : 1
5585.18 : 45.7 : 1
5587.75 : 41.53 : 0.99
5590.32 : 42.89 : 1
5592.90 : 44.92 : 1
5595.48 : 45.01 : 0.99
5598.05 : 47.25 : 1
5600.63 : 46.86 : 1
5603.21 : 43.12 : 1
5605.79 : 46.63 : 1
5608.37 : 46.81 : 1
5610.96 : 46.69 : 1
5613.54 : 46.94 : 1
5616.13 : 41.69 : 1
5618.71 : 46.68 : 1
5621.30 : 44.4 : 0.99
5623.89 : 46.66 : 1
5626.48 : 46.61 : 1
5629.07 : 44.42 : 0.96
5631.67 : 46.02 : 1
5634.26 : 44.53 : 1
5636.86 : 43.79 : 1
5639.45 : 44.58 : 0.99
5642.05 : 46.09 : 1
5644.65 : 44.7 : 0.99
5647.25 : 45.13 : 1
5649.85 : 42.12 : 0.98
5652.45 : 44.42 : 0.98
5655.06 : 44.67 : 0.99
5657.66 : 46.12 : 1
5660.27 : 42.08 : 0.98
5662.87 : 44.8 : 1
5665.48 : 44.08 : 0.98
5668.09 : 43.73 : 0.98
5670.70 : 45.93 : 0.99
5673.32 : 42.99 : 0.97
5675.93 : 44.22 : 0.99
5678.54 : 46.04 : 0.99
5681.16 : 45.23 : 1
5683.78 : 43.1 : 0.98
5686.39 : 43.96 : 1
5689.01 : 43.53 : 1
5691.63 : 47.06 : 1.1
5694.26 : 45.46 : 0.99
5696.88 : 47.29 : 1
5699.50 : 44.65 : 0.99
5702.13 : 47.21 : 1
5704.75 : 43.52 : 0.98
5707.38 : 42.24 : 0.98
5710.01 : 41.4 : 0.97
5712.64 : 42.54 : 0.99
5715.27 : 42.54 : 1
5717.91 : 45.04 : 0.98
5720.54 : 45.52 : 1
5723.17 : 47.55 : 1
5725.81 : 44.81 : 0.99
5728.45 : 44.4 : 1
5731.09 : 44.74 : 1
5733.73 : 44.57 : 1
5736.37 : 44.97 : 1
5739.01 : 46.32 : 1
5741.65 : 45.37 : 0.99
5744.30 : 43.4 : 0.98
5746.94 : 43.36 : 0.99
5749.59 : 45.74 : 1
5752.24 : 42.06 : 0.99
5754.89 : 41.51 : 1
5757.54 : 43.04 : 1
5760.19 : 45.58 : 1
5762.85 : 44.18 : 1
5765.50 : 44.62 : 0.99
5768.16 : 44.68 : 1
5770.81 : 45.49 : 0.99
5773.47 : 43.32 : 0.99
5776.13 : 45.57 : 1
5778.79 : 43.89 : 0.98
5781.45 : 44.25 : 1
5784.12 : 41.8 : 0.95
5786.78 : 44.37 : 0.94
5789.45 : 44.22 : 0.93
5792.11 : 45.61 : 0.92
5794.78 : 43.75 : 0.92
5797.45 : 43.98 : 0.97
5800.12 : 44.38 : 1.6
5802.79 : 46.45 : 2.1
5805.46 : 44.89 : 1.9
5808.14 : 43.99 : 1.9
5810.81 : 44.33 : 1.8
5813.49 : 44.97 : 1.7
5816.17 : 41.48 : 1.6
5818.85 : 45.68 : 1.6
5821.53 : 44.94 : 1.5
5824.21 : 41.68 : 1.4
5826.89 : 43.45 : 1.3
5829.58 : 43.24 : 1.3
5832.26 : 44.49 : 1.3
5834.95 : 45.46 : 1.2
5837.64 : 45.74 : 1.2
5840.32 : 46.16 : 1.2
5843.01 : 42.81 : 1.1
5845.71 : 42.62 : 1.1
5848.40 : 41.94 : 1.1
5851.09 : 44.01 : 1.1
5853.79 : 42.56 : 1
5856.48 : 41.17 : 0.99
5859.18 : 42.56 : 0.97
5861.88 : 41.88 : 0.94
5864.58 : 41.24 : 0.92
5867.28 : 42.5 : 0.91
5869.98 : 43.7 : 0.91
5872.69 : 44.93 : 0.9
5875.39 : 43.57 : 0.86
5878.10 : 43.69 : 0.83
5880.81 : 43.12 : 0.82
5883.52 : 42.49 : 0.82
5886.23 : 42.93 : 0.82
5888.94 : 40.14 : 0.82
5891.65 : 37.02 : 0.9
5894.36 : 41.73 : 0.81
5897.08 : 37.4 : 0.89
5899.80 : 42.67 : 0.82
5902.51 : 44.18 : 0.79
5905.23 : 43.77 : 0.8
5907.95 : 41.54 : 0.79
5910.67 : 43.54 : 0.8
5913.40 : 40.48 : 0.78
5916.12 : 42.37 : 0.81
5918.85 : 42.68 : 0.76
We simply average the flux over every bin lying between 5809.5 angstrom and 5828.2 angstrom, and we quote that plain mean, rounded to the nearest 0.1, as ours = 43.8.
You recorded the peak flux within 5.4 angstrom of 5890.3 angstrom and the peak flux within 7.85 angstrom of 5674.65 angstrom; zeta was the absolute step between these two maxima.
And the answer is 3.1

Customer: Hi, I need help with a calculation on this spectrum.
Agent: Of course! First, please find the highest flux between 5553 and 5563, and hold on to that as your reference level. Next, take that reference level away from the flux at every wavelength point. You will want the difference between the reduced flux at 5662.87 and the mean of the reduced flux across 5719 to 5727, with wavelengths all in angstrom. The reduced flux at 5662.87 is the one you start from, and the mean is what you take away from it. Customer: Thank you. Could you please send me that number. -1.2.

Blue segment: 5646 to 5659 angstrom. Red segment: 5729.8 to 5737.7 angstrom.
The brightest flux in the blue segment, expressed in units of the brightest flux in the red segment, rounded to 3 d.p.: 1.026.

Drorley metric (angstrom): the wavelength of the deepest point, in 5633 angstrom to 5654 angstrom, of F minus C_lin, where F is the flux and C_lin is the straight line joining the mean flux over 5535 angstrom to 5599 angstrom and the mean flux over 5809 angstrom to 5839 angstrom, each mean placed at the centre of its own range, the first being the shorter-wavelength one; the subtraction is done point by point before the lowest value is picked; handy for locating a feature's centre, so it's 5649.85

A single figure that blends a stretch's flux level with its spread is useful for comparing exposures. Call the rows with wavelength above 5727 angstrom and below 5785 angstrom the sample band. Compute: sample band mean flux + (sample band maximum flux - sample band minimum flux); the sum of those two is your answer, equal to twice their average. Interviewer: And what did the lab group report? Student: 49.0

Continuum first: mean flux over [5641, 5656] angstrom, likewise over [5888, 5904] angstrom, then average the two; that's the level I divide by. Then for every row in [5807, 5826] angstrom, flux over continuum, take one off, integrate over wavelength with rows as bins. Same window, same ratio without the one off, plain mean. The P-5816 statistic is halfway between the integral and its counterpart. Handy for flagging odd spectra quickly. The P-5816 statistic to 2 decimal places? 0.81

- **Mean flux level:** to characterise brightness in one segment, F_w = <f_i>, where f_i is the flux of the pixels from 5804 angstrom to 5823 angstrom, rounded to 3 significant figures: 44.3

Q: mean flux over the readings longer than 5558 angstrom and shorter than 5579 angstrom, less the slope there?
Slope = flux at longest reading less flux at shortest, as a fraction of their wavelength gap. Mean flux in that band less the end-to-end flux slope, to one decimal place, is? 46.1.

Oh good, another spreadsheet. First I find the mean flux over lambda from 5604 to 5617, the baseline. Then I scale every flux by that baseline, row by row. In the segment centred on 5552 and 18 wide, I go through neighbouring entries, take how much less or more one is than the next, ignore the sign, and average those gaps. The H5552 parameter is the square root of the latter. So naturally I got 0.16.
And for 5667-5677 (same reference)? 0.22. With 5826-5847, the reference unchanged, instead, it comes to 0.14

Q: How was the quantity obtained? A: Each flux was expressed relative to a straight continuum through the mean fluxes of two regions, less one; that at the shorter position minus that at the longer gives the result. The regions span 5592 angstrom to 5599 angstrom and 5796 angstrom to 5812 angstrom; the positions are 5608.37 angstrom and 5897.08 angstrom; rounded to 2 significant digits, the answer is 0.18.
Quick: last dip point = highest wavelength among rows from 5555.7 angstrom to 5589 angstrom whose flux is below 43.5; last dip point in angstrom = 5587.75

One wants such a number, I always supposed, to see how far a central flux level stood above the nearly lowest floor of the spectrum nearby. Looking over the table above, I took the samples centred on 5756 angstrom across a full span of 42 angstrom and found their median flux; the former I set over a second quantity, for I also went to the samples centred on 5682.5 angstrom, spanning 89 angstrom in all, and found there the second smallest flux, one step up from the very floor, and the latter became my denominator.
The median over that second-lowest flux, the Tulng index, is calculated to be 1.06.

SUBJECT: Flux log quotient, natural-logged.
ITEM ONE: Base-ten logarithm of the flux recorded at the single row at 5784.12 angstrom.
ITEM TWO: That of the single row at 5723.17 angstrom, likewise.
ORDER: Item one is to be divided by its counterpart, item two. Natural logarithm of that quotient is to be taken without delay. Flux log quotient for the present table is -0.03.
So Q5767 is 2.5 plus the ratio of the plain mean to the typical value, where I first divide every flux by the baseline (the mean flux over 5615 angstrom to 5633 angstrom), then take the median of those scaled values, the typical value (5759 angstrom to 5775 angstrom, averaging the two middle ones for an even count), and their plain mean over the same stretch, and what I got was 3.50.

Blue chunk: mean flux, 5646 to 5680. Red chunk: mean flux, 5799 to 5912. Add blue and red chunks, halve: 43.7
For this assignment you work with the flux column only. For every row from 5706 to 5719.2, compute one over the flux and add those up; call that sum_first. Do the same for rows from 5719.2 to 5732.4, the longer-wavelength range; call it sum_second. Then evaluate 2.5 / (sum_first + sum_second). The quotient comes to 11.0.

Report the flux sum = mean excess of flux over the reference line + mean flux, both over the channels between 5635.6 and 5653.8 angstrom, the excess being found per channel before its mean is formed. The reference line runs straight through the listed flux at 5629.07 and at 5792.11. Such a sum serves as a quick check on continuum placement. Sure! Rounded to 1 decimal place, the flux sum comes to 44.3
